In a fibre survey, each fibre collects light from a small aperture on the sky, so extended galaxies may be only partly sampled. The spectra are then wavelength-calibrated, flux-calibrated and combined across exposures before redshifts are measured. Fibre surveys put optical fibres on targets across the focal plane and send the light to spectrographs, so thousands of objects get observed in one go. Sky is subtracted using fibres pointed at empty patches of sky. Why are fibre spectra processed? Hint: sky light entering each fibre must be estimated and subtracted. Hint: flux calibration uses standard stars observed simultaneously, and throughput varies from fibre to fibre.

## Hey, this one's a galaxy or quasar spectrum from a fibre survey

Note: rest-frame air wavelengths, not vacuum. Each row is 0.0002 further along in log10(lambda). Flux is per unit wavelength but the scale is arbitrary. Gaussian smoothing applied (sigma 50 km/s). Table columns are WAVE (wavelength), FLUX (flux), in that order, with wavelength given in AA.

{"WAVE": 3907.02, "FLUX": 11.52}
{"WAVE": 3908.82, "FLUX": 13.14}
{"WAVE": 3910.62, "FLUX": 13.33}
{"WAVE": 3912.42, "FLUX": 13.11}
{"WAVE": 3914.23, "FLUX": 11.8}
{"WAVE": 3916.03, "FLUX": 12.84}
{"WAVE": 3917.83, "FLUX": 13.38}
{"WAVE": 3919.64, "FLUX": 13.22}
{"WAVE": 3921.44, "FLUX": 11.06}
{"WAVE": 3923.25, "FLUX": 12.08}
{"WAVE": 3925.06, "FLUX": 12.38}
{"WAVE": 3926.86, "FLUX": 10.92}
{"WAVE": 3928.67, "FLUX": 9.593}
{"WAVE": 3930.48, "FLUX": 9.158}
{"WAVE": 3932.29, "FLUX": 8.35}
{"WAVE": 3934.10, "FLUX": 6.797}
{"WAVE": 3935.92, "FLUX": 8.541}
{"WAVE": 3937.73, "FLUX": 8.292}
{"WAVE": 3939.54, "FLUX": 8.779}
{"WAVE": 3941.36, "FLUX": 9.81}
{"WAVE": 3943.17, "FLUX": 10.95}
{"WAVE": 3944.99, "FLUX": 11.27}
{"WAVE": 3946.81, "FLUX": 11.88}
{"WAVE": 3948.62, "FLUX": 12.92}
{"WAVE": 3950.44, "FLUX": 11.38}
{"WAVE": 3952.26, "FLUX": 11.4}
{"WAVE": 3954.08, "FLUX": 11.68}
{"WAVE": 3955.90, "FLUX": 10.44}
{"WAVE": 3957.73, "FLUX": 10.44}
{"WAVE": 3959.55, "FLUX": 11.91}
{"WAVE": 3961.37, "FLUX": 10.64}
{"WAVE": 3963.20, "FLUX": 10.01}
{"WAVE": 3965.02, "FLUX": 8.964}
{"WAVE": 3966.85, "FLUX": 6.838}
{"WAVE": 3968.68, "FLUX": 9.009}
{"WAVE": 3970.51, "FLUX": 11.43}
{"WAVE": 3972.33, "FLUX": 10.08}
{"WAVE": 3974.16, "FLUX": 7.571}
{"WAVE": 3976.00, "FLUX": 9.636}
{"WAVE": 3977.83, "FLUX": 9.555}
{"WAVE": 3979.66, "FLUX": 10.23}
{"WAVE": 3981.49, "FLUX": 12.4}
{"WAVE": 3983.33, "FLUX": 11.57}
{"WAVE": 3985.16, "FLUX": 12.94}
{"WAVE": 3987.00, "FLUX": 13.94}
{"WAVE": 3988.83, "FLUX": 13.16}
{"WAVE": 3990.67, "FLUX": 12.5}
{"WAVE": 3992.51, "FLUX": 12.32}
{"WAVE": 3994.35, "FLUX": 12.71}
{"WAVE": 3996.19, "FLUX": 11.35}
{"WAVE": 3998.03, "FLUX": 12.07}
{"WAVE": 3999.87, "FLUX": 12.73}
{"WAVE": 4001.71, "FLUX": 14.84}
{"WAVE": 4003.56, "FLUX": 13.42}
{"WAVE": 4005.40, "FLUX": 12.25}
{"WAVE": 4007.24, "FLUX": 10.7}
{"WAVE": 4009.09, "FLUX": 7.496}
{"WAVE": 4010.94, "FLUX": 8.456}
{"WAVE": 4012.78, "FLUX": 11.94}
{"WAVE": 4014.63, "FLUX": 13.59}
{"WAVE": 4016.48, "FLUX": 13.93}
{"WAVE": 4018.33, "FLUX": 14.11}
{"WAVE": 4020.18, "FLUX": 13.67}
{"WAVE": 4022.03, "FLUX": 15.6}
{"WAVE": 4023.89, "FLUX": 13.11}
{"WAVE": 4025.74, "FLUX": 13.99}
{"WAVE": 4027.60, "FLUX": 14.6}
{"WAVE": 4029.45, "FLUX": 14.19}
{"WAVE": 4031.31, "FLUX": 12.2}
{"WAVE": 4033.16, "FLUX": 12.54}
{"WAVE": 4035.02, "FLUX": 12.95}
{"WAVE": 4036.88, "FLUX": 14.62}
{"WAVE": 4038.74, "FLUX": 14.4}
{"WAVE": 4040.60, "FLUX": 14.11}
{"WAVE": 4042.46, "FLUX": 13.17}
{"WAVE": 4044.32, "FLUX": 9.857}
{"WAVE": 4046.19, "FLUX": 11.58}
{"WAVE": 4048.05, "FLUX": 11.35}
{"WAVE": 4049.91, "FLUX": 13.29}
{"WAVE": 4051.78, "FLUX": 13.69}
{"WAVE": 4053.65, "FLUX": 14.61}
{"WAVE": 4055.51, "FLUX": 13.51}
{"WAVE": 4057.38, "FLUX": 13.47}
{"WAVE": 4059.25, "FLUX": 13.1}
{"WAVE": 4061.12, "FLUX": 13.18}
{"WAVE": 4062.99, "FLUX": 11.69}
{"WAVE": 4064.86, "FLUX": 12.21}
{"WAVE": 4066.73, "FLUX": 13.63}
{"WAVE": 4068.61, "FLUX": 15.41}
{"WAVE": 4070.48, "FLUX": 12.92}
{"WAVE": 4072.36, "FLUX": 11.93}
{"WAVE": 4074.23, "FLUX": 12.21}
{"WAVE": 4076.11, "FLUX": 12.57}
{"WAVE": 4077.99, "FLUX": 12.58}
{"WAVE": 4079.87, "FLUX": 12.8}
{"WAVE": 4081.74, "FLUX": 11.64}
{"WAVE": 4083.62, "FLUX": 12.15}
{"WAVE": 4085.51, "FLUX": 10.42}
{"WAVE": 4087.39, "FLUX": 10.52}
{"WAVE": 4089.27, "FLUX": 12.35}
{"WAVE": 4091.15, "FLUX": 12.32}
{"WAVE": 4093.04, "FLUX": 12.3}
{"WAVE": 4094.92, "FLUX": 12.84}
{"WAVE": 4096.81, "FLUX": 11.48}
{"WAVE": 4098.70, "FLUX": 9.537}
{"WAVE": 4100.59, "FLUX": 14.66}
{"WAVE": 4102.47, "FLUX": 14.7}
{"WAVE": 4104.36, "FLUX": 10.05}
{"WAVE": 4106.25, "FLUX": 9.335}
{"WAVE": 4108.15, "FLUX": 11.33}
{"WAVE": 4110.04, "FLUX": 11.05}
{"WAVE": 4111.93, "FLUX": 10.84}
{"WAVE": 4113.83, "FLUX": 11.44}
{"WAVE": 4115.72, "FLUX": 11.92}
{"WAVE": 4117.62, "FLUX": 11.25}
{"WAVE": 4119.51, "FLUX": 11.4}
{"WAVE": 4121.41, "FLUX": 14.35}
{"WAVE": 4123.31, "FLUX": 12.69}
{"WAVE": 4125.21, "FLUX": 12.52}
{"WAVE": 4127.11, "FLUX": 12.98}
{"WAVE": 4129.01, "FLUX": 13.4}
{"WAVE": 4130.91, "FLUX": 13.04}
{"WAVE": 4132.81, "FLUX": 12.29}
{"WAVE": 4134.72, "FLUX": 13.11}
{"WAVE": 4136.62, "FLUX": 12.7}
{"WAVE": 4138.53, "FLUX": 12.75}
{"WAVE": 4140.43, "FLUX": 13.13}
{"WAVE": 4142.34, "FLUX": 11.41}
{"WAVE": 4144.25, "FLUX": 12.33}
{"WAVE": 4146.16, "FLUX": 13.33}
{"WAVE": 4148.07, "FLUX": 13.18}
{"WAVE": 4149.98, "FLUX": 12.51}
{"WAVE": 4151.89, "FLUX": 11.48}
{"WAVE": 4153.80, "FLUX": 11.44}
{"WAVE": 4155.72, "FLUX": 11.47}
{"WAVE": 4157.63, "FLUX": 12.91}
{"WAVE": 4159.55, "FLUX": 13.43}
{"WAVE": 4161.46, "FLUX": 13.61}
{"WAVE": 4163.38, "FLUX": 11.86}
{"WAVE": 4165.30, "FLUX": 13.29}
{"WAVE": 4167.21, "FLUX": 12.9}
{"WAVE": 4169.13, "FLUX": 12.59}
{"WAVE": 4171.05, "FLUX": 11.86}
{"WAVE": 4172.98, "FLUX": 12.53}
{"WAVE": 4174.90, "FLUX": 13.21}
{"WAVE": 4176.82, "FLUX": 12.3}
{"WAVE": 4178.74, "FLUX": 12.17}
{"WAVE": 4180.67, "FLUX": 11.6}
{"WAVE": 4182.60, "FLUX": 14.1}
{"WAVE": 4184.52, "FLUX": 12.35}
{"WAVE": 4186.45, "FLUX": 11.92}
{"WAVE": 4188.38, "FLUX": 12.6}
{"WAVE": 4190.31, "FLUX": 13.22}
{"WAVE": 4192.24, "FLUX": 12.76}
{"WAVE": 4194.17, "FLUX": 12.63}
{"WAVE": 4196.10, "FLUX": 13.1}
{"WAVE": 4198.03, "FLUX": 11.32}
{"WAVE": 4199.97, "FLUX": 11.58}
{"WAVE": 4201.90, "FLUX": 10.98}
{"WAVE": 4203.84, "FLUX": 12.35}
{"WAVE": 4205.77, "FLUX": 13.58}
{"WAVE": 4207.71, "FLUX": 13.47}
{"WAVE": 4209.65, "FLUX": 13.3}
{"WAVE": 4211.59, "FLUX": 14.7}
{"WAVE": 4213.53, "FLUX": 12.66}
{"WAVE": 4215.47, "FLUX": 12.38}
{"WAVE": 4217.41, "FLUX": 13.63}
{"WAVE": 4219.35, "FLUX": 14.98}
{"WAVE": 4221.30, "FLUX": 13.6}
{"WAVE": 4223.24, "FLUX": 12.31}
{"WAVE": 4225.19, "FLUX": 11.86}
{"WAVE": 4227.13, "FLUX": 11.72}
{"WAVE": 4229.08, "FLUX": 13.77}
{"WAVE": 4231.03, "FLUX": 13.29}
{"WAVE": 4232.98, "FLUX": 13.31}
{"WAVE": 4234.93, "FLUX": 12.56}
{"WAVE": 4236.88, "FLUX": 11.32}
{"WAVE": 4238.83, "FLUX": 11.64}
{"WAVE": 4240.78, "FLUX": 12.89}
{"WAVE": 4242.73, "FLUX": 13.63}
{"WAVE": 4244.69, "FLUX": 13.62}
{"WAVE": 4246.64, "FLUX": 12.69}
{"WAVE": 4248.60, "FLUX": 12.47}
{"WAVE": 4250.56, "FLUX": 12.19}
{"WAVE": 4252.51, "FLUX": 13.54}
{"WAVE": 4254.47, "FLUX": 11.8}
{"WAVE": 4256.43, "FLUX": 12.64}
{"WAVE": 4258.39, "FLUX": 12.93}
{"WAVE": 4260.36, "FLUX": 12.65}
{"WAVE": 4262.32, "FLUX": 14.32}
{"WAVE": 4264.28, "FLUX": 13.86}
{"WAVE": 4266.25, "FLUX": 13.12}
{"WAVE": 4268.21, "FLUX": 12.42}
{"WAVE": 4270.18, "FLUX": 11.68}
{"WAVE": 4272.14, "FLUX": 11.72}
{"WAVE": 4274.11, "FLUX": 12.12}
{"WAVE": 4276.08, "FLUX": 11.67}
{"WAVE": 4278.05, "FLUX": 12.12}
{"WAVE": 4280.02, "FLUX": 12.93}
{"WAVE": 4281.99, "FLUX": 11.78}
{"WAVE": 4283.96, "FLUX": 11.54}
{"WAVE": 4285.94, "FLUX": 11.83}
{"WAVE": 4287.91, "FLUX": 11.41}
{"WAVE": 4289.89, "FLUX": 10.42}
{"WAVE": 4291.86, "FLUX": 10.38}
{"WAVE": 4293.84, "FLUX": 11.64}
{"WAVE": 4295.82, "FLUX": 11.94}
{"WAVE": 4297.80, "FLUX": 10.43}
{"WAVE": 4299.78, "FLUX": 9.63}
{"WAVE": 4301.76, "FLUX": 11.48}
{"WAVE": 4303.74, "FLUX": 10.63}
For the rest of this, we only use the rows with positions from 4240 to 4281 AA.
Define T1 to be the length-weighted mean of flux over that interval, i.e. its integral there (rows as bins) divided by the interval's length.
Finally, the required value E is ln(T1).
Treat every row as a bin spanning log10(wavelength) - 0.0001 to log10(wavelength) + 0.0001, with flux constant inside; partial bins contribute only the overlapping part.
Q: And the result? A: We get 2.54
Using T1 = 12.7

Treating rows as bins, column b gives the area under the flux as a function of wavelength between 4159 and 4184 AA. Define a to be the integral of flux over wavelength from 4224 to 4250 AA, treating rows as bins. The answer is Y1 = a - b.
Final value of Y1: 11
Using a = 329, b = 318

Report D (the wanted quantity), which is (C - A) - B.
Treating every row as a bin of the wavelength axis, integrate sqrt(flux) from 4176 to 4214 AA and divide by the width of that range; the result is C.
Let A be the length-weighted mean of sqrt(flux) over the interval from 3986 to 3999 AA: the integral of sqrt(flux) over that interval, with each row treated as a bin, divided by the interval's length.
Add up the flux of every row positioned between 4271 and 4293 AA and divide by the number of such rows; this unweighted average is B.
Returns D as -11.6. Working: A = 3.55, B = 11.63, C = 3.552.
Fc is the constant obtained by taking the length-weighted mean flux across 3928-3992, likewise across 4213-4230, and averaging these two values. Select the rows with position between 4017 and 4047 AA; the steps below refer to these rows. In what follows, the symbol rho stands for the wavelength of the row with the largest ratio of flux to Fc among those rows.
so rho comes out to 4022.03 AA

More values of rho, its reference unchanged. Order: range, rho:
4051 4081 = 4068.61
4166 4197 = 4182.60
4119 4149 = 4121.41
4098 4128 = 4102.47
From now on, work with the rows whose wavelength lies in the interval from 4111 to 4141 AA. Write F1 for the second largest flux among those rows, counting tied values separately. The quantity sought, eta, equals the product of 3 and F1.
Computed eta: 40.2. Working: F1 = 13.4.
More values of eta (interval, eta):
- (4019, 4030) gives 43.8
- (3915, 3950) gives 39.7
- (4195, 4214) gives 40.7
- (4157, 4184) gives 40.8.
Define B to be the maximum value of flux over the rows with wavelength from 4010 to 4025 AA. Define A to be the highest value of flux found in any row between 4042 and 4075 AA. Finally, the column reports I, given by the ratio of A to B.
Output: 0.99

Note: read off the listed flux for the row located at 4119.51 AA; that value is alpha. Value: 11.4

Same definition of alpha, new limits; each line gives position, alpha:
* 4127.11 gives 12.98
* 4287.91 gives 11.41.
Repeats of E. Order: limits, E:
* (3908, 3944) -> 2.39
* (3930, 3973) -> 2.31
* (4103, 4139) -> 2.49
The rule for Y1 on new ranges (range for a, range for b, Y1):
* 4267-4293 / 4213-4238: -17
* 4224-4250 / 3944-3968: 72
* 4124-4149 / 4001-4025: 19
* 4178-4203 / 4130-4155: -4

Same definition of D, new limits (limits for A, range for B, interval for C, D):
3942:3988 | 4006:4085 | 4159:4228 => -12.5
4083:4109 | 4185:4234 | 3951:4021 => -12.9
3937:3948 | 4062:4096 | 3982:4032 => -12.0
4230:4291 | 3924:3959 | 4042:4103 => -10.3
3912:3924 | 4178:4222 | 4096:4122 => -13.0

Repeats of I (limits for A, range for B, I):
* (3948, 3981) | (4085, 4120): 0.88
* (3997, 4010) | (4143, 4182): 1.09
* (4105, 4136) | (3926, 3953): 1.11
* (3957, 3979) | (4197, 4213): 0.81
